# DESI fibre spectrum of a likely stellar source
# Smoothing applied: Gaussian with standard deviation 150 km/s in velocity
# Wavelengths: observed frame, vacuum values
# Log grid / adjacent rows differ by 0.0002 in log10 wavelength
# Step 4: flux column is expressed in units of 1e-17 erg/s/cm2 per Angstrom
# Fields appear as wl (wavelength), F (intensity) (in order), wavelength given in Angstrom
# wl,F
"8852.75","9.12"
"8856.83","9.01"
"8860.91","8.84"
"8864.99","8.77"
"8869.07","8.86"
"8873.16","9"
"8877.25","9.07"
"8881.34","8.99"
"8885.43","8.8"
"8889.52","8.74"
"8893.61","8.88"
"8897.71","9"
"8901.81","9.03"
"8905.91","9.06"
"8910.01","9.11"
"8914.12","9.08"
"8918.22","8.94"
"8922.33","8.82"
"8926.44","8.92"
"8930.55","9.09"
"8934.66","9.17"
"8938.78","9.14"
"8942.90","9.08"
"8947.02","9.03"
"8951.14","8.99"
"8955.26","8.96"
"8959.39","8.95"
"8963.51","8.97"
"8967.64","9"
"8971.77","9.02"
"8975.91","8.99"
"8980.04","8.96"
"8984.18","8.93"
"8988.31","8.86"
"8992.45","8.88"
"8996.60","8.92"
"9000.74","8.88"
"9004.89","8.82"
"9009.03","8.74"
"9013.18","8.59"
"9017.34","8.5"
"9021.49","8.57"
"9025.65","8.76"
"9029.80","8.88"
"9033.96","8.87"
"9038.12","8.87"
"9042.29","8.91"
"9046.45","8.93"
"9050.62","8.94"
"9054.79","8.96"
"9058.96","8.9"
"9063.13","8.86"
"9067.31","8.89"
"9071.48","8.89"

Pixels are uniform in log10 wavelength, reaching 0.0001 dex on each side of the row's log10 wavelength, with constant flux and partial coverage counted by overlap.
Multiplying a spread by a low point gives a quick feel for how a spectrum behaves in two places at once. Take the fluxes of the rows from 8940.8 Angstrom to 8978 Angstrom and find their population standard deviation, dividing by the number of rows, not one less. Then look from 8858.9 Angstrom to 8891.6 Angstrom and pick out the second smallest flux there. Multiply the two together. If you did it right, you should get 0.3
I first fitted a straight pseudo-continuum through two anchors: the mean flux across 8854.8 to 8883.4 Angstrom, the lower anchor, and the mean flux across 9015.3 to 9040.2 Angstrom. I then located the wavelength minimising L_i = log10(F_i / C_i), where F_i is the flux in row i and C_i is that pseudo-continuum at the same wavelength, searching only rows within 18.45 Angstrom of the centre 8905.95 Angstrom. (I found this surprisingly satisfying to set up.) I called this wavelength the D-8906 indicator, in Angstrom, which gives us 8889.52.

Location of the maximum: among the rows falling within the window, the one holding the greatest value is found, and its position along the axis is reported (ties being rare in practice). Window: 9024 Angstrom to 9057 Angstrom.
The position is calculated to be 9054.79 Angstrom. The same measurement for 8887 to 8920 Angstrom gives 8910.01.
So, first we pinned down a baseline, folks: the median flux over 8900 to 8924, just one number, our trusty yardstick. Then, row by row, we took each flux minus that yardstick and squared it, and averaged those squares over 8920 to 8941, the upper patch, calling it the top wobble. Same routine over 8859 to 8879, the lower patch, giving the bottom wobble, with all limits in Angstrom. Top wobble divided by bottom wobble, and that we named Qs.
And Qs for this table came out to 0.6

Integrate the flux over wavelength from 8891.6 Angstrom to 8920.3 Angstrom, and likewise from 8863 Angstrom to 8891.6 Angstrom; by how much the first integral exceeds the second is 4.4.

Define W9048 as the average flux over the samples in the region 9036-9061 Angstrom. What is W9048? 8.92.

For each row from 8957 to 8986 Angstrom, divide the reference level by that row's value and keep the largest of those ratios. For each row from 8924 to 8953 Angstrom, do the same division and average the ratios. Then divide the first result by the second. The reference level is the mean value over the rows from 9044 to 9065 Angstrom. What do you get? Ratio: 1.01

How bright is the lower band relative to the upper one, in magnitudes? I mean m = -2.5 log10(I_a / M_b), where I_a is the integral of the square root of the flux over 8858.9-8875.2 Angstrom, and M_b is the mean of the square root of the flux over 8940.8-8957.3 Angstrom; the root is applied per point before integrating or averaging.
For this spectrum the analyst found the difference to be -3.02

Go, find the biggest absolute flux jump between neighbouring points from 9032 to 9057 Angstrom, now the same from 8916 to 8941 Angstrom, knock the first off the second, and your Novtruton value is 0.13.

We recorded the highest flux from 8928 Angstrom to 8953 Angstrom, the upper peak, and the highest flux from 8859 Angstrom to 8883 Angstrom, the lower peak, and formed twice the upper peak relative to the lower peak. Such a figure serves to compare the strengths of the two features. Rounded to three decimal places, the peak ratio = 2.022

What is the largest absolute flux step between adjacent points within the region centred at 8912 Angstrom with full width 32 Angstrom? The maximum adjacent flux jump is 0.140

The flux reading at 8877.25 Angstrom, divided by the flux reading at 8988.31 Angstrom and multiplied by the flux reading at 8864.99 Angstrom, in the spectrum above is 8.98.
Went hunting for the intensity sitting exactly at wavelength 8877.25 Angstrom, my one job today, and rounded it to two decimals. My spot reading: 9.07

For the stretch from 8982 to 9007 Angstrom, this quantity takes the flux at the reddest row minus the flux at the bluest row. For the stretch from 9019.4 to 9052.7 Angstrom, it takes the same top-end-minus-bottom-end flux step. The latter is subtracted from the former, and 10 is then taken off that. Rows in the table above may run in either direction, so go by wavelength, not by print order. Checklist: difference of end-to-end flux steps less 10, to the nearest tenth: -10.5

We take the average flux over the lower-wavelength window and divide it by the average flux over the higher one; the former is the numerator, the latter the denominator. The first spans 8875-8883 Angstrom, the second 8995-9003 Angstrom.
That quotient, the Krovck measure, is 1.015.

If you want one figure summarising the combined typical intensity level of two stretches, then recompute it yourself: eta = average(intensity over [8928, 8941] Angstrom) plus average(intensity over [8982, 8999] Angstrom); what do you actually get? 18.0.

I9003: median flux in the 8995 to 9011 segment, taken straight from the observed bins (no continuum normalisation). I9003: 8.85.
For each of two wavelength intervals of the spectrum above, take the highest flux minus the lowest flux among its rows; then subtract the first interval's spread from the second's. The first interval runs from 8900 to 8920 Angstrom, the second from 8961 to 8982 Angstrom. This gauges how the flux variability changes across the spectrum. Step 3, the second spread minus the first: -0.11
